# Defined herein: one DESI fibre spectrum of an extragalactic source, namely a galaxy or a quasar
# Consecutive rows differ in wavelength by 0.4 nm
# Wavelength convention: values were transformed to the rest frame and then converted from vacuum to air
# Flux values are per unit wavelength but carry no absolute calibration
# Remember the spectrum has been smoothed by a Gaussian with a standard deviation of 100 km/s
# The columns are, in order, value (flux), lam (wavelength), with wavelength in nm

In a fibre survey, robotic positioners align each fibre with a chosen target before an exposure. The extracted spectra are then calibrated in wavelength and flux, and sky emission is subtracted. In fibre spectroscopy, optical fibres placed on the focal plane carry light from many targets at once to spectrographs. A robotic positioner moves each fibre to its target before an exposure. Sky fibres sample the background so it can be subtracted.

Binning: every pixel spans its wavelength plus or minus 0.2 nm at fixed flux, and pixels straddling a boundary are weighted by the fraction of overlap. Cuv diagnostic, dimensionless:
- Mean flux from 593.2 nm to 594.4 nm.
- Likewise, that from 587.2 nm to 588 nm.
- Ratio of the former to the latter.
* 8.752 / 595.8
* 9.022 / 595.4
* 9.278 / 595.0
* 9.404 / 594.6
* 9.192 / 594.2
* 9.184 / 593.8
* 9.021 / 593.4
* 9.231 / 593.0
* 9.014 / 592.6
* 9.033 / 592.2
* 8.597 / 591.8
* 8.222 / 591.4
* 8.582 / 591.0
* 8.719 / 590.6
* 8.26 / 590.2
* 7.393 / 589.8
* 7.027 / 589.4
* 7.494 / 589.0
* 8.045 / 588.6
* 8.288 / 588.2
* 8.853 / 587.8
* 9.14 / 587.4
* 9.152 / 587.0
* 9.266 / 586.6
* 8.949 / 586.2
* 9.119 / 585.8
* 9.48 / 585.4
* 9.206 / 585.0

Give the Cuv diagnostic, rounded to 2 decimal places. 1.02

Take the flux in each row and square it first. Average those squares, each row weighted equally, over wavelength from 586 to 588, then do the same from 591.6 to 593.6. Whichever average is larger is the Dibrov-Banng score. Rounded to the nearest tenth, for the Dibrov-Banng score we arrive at 82.3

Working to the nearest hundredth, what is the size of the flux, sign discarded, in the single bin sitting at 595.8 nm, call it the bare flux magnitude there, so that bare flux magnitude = 8.75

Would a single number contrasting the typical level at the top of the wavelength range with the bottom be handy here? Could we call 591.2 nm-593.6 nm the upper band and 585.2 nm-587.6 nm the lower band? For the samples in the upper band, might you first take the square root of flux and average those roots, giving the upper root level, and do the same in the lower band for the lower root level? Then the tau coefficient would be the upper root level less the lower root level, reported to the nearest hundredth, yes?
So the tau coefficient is -0.06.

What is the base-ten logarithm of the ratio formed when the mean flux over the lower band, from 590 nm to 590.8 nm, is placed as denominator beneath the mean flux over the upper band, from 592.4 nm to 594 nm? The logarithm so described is 0.031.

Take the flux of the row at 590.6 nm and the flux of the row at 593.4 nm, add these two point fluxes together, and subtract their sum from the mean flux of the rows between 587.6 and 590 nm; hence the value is -9.9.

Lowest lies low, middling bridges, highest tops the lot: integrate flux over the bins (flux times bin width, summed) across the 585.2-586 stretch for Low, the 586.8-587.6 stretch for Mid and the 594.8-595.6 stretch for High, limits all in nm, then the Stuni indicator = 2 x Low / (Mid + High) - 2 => -0.98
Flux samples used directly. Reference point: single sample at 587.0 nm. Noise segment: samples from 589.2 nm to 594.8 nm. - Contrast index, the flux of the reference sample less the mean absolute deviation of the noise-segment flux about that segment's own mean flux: 8.62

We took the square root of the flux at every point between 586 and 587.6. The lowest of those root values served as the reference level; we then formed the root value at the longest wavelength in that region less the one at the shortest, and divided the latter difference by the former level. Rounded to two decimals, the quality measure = 0.01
